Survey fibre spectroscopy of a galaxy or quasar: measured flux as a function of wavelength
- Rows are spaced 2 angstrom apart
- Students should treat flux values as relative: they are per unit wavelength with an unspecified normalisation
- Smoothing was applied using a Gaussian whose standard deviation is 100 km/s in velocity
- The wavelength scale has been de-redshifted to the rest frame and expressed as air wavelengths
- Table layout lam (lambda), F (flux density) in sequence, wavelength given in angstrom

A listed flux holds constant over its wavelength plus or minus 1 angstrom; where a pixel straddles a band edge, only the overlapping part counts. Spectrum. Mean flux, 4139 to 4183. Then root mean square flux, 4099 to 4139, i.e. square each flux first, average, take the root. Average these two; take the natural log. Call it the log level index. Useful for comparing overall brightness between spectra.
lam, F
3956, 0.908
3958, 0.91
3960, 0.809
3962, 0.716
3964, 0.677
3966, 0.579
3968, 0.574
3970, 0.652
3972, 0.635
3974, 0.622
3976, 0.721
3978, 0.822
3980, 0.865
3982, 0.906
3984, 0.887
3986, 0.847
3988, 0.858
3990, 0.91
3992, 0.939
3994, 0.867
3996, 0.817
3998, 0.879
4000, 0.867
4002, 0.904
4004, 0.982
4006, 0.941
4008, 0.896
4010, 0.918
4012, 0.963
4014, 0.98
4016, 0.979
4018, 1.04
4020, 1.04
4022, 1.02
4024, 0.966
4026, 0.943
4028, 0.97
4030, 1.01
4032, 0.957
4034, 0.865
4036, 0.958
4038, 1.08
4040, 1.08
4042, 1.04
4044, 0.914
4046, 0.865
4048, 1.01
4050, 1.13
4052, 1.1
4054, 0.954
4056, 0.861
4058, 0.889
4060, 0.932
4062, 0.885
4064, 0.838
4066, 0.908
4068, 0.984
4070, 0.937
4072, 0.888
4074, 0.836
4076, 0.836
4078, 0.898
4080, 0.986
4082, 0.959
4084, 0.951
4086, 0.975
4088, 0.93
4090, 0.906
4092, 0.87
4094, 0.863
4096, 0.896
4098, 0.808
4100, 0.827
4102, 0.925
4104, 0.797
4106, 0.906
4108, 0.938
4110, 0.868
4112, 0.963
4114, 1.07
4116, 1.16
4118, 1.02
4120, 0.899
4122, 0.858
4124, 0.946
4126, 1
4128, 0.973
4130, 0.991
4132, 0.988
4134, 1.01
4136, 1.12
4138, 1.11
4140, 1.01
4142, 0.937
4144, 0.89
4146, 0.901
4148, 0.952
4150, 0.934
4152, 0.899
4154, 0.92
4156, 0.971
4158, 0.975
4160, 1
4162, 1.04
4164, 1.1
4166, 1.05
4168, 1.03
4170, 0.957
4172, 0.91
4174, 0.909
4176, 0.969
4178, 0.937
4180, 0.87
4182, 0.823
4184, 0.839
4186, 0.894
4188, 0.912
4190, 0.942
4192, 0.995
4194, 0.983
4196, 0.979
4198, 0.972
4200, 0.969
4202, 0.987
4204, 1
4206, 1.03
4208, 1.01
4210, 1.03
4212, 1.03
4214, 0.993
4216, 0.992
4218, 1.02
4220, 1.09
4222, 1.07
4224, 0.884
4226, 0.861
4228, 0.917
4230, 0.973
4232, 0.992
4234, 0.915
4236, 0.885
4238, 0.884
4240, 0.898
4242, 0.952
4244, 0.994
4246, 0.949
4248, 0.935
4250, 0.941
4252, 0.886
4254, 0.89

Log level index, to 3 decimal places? -0.037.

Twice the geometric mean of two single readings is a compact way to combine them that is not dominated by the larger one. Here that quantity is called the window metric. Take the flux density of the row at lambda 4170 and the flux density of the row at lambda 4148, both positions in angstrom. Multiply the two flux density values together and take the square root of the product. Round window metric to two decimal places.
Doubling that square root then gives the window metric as 1.91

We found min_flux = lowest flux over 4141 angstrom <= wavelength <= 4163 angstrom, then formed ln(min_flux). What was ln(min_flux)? -0.12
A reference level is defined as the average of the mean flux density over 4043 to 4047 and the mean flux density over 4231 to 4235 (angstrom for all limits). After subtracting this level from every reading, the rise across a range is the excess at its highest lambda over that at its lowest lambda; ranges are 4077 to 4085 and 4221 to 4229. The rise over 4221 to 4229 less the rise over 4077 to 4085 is -0.21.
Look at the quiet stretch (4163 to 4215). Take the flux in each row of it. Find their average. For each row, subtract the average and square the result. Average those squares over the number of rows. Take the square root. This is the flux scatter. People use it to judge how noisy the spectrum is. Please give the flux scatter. 0.065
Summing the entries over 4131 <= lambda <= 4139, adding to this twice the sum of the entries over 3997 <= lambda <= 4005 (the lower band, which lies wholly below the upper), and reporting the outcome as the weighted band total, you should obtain 11.5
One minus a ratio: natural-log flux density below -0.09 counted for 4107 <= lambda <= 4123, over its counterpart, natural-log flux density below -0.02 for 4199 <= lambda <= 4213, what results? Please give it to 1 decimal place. -2.0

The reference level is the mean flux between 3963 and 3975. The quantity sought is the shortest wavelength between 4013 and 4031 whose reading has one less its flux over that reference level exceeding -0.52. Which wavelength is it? 4026 angstrom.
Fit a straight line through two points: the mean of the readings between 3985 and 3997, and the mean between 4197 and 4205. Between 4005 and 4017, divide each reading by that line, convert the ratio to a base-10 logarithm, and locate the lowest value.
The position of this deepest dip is 4008 angstrom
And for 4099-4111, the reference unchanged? 4104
